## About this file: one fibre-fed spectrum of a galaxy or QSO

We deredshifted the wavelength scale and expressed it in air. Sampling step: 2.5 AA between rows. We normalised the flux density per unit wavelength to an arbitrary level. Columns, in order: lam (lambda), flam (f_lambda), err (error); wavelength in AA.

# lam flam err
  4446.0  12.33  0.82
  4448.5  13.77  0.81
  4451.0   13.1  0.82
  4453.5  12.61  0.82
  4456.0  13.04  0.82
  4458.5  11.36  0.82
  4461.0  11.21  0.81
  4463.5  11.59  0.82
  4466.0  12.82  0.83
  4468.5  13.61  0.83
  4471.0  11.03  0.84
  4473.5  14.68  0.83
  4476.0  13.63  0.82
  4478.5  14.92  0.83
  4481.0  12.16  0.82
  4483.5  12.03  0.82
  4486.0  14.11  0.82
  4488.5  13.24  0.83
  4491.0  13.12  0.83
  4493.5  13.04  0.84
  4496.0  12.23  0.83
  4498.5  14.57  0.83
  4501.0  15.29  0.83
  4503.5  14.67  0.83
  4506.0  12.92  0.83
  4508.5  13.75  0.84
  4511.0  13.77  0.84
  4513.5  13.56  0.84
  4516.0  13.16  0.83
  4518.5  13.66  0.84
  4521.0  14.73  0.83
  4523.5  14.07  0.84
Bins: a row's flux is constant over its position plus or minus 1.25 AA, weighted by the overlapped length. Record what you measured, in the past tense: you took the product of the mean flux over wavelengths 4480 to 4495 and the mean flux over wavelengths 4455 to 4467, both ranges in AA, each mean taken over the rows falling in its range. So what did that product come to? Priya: 155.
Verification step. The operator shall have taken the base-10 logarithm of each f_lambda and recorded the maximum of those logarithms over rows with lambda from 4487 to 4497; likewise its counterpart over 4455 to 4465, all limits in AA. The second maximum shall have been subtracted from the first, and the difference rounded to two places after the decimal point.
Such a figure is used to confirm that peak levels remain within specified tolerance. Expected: 0.01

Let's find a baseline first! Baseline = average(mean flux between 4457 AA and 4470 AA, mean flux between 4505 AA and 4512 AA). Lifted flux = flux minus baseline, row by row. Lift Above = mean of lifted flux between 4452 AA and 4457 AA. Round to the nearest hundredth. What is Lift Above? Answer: 0.03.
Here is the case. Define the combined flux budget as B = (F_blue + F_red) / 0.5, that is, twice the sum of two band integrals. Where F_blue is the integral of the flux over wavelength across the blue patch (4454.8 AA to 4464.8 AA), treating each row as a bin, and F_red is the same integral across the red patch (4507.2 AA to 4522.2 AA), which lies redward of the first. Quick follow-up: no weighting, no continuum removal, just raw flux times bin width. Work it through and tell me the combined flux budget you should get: 649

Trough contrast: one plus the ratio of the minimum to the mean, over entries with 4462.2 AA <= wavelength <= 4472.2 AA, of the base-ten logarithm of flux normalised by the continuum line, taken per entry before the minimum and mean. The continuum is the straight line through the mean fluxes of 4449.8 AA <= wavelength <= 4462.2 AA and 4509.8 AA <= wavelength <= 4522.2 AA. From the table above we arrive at 6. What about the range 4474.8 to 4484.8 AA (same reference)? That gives -3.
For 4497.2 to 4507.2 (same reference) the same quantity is 0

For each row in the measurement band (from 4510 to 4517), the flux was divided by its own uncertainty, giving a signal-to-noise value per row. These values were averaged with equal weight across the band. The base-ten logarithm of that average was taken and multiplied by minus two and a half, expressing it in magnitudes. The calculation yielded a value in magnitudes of -3.02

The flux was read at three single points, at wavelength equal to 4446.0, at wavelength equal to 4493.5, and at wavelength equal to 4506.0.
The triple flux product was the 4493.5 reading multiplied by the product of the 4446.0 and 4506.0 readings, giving 2077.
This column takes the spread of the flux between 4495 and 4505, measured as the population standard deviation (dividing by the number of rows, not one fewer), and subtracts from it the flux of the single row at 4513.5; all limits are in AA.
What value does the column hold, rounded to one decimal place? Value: -12.4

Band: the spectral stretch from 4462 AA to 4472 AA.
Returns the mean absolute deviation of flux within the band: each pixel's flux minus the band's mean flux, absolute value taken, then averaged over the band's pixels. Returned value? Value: 0.95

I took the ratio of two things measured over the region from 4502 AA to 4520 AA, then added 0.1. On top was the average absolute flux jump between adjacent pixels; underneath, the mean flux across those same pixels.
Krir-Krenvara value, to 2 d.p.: 0.15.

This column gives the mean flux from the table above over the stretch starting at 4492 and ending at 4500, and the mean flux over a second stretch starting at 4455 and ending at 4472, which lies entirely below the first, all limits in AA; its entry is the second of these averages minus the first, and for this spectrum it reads -1.2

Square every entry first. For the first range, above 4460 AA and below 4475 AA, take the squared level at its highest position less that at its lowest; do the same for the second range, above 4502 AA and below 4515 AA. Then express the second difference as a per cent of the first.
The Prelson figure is -35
